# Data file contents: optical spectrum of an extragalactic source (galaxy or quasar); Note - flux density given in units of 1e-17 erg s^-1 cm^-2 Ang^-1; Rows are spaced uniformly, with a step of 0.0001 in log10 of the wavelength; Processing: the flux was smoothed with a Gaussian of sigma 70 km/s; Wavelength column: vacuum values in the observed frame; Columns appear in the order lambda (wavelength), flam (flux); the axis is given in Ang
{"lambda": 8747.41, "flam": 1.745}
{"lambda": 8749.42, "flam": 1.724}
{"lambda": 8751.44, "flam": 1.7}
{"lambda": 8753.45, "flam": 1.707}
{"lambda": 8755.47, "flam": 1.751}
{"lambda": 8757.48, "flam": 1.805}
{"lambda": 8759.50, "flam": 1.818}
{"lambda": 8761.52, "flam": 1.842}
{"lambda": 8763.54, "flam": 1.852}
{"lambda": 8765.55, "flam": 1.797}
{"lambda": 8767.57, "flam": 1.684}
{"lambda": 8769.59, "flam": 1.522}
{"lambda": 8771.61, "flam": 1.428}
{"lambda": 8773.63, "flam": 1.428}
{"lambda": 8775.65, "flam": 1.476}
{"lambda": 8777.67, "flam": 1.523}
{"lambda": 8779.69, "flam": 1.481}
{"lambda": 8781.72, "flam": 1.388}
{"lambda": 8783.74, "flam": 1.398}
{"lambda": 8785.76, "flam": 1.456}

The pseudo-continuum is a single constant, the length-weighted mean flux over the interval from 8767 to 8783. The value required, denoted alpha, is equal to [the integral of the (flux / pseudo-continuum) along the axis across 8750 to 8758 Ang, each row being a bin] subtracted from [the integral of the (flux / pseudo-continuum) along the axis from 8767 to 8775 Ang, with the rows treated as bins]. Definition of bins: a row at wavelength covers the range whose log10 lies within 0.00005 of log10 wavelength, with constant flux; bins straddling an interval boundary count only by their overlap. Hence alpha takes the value -1.3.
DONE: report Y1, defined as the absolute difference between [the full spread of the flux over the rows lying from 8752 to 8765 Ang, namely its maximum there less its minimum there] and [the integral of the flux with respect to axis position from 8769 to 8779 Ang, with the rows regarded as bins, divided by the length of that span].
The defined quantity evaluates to 1.3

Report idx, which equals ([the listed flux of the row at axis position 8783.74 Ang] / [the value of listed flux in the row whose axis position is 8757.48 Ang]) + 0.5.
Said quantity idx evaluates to 1.27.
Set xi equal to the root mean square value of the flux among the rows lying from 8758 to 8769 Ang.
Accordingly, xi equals 1.80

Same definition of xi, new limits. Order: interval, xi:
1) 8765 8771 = 1.67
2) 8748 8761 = 1.75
